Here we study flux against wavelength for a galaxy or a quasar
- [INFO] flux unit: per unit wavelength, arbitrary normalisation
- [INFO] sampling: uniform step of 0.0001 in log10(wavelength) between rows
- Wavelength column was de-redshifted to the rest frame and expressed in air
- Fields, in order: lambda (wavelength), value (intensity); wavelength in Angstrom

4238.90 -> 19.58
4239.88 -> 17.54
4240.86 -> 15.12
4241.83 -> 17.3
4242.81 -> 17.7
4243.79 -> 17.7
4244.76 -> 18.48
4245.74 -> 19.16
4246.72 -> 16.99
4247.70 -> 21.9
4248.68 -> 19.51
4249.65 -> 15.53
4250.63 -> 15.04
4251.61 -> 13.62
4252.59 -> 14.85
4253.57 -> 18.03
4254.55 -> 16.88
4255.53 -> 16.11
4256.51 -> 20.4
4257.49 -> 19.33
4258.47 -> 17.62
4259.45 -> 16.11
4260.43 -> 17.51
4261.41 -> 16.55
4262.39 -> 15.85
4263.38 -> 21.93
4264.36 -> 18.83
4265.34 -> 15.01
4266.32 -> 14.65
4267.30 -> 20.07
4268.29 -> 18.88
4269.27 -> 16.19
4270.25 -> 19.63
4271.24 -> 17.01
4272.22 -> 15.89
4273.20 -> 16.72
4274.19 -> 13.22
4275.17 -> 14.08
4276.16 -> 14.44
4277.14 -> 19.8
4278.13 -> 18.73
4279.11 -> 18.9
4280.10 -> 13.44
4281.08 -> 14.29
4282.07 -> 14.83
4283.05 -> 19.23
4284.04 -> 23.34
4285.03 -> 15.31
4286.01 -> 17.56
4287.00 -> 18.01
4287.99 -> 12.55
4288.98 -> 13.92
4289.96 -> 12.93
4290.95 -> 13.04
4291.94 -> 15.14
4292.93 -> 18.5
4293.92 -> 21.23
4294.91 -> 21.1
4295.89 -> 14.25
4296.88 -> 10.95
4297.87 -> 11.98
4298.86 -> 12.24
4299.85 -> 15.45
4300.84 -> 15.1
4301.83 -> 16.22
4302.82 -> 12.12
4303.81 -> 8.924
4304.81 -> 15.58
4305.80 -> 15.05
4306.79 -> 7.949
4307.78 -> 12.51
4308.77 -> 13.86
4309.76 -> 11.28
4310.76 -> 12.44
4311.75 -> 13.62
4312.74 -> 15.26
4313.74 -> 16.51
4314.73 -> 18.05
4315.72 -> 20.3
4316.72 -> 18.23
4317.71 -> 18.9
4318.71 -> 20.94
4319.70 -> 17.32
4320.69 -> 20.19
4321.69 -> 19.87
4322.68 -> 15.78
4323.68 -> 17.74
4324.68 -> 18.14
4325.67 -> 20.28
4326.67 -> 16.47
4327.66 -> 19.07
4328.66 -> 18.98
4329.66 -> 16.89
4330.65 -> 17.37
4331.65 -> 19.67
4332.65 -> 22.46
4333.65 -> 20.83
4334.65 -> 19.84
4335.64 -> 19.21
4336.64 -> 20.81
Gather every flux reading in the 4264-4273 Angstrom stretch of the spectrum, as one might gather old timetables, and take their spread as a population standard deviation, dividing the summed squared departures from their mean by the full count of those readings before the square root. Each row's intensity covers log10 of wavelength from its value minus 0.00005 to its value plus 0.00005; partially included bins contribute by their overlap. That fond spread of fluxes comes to 1.93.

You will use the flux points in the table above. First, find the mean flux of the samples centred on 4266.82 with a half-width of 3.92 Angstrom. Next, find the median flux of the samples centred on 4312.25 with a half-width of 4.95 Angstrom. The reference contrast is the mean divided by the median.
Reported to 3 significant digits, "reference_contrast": 1.25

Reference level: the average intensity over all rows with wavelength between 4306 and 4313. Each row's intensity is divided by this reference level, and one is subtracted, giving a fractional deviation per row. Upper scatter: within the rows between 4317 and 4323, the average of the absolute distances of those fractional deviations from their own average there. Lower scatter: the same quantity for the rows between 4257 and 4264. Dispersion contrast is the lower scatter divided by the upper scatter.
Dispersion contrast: 1.05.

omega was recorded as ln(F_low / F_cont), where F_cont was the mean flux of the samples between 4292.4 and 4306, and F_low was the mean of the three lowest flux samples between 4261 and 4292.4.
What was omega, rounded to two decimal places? -0.15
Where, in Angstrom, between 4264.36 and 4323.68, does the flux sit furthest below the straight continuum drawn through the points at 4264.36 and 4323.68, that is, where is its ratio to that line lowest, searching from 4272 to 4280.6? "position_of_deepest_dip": 4274.19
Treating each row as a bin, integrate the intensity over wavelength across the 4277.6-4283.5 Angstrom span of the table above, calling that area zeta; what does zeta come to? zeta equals 98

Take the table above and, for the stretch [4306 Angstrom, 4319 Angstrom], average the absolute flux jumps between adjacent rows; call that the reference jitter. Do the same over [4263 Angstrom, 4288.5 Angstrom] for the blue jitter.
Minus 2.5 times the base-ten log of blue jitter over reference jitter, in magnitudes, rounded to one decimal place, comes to -0.4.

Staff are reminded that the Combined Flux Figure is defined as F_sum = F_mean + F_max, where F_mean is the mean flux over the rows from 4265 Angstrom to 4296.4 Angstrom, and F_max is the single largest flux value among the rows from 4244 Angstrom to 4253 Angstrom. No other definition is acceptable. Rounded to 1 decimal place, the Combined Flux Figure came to 38.5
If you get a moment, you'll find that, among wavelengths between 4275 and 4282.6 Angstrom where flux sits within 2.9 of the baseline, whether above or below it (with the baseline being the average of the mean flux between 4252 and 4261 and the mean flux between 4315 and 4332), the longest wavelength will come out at 4279.11 Angstrom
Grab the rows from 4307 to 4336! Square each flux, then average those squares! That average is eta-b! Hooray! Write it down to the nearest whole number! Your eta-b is 319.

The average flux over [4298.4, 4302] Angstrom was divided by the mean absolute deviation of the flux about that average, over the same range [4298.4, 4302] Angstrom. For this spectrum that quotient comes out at 12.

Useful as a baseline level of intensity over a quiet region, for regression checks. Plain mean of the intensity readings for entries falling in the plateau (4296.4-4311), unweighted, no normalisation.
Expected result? 12.8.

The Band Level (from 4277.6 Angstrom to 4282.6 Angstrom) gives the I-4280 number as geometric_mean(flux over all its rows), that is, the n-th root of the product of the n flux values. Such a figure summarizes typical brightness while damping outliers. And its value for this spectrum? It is 16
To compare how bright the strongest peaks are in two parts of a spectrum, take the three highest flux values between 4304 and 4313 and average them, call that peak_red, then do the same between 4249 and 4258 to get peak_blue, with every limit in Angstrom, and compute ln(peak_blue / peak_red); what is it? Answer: 0.23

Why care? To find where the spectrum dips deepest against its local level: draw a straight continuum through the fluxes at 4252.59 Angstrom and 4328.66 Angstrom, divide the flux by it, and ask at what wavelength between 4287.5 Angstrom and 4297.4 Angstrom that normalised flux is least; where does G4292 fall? 4296.88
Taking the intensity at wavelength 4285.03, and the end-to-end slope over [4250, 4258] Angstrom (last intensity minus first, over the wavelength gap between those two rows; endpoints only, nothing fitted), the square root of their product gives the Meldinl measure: 3.1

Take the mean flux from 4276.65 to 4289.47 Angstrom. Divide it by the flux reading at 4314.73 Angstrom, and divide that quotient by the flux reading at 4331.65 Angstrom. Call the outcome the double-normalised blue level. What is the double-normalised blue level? 0.048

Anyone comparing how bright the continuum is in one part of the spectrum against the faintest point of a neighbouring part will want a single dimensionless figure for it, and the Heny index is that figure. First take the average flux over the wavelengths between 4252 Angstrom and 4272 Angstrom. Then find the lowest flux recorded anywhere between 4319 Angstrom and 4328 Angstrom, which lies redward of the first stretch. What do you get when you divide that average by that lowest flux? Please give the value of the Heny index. 1.1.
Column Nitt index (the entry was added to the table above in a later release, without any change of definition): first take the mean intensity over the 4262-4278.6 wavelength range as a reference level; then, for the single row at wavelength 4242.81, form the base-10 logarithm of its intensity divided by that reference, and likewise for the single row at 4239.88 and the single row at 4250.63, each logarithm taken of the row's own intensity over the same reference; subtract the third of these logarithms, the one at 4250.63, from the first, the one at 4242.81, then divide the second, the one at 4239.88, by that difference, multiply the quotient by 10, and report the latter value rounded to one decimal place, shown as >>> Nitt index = 1.5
